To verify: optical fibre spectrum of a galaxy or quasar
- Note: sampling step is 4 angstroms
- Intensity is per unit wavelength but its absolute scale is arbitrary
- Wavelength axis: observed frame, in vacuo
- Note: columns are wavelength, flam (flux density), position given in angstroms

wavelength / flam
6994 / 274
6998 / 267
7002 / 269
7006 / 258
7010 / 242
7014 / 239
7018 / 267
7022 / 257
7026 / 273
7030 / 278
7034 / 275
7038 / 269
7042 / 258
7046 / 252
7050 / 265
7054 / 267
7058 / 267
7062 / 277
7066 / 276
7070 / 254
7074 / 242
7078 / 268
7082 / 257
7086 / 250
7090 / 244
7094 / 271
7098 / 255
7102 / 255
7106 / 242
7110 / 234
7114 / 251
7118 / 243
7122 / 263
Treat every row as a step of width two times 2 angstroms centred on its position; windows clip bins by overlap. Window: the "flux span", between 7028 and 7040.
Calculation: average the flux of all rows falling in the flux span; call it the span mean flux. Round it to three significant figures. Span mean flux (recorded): 274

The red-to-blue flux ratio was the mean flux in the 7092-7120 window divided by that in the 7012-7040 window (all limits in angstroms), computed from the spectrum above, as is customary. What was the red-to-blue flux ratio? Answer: 0.94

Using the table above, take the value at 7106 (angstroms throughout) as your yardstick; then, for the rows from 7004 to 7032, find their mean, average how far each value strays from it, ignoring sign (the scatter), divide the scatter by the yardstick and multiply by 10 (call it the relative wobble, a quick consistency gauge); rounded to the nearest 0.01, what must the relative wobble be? 0.48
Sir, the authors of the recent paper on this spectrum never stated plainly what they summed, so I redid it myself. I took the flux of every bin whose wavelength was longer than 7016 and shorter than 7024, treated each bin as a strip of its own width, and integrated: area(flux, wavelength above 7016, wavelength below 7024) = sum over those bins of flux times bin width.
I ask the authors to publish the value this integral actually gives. 2096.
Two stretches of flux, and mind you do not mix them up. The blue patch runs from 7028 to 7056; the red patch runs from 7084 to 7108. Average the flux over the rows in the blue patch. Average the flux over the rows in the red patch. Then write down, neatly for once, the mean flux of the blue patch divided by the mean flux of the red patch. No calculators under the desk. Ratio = 1.05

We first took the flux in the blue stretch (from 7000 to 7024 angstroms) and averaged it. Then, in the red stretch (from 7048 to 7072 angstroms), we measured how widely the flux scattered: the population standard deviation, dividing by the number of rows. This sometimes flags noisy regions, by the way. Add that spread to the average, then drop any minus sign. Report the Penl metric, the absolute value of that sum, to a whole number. 263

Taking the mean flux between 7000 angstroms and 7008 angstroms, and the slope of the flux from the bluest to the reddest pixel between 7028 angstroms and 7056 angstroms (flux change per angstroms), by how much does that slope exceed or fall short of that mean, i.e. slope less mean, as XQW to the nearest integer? -264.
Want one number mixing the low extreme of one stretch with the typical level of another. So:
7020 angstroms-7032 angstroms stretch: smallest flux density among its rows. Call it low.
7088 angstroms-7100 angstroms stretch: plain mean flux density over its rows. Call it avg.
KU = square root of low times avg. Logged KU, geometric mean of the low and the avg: 257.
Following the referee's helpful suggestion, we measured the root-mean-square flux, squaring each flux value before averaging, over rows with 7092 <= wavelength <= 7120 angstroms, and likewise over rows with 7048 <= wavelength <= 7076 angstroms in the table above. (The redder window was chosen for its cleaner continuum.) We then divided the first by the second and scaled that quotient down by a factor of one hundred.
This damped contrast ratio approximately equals 0.0095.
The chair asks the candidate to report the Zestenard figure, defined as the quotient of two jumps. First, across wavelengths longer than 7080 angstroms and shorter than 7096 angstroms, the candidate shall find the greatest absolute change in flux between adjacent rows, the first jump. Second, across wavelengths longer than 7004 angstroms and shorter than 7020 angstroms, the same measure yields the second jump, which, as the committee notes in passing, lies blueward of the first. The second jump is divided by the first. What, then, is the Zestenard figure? 1.04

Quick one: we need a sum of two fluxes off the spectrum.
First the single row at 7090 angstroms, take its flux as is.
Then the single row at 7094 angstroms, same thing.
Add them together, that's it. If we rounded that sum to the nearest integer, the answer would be 515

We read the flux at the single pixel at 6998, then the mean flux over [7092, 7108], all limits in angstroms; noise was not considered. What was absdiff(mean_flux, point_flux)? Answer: 11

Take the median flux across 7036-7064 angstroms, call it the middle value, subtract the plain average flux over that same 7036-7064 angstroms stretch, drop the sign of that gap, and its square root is 1.4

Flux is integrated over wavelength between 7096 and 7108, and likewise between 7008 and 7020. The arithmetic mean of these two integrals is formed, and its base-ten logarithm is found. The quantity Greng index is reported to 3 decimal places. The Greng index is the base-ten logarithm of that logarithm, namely 0.541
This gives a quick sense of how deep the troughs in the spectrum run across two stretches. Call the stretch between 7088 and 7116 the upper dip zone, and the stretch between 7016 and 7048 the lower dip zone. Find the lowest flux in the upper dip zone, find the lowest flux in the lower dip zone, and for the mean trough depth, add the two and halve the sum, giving 243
